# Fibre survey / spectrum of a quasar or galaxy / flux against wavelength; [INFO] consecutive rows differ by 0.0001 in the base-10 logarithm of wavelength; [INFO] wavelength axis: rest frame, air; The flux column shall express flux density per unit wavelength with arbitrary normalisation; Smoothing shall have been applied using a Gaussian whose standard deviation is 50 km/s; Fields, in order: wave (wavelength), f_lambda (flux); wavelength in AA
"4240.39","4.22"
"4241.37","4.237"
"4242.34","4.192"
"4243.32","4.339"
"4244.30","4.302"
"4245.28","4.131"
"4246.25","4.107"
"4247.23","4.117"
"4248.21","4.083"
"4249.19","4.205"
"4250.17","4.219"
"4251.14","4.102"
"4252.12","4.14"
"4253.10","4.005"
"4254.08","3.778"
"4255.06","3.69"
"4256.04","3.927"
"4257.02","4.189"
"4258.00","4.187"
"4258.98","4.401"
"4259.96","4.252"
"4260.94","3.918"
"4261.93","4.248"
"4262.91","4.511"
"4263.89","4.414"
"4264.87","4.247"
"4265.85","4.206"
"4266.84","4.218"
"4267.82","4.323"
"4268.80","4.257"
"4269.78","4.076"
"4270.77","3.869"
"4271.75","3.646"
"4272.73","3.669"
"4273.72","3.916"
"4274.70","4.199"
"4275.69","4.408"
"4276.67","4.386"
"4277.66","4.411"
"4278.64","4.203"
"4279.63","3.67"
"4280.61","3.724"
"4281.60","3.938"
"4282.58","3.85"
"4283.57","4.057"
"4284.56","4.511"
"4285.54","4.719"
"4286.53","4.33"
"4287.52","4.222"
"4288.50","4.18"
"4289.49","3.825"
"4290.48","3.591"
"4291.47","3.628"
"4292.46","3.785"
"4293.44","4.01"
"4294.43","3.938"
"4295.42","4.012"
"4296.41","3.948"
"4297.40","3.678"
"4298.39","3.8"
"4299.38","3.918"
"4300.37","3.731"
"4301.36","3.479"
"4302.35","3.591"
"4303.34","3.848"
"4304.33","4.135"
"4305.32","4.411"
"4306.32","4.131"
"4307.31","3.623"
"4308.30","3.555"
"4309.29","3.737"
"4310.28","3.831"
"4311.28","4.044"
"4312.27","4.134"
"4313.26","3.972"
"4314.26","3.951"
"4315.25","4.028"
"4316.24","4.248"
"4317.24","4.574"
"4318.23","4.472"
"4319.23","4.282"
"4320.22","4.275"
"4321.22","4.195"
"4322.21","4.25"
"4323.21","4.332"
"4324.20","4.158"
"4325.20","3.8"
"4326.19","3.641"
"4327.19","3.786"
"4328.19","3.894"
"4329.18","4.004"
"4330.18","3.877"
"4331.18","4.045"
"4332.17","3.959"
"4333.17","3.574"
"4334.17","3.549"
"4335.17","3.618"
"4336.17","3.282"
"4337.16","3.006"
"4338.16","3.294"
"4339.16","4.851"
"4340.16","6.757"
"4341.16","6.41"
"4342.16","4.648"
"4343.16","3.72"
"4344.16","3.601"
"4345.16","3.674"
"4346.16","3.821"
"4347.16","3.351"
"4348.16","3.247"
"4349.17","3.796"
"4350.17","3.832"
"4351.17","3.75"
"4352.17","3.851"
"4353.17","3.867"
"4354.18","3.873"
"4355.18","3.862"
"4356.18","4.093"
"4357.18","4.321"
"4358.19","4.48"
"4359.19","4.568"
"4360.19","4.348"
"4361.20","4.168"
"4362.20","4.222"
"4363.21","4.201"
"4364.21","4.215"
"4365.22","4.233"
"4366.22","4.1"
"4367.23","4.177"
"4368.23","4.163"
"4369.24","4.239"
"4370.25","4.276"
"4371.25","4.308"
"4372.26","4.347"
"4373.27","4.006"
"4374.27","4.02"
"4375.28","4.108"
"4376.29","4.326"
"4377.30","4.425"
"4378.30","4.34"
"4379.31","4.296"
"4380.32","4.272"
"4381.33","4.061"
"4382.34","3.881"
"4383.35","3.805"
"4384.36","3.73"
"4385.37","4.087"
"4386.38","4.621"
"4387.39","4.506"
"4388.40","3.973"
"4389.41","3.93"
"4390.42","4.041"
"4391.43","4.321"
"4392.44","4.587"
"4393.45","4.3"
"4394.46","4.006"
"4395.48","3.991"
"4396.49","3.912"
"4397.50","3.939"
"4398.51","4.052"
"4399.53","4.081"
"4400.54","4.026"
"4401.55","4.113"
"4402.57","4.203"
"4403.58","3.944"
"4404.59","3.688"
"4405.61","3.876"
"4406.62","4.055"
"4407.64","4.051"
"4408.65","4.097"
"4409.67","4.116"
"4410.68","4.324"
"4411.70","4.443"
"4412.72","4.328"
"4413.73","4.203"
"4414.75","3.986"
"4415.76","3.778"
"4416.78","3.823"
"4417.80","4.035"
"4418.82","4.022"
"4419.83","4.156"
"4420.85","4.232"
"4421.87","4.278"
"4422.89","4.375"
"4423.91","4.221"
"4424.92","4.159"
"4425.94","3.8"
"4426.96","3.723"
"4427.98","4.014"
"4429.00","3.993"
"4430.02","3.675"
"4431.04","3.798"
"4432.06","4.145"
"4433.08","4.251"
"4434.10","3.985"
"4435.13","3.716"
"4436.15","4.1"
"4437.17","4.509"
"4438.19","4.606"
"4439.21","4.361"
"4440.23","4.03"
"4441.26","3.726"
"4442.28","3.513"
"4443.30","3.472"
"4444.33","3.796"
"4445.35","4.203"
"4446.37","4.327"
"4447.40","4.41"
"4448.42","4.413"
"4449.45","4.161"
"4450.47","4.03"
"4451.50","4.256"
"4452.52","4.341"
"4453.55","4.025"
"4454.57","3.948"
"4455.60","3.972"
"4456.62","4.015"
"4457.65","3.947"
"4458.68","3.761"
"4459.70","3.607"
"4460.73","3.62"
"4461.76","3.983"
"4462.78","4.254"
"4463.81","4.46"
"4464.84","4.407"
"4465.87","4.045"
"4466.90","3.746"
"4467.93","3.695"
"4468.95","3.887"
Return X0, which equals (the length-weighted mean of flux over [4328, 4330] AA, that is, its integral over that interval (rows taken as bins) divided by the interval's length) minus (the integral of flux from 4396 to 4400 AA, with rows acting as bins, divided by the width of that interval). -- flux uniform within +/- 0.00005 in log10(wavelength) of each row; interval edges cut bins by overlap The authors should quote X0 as -0.04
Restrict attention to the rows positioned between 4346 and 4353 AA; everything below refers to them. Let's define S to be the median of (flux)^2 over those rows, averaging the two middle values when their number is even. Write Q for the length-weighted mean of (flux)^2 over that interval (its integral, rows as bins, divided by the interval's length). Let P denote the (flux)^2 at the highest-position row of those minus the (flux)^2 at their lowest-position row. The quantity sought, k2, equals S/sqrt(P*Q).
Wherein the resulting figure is 8.2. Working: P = 0.2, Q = 13.5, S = 14.4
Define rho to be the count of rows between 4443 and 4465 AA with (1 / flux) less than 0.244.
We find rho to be 10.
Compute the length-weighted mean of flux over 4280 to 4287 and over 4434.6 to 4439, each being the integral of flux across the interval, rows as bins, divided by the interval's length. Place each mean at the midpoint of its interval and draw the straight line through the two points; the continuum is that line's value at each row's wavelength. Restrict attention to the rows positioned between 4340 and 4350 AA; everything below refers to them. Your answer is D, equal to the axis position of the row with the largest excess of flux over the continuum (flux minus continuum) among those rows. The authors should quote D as 4340.16 AA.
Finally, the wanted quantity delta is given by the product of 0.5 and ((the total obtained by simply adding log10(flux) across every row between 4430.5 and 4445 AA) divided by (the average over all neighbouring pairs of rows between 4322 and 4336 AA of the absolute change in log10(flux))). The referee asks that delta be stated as 245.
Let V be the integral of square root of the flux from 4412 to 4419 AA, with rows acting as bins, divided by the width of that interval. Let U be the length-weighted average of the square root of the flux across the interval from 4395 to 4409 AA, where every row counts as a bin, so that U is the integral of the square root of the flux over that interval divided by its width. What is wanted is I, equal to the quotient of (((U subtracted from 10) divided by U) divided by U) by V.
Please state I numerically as 0.995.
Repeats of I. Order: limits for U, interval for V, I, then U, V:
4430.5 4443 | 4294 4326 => 0.988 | 2.01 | 1.999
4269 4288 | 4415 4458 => 0.969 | 2.02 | 2.013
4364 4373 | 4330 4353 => 0.950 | 2.05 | 1.984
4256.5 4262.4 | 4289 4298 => 0.972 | 2.05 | 1.955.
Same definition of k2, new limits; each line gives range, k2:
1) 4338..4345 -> 3.0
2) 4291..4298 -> 6.6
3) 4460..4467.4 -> 4.2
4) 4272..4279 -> 2.1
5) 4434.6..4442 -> 14.9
